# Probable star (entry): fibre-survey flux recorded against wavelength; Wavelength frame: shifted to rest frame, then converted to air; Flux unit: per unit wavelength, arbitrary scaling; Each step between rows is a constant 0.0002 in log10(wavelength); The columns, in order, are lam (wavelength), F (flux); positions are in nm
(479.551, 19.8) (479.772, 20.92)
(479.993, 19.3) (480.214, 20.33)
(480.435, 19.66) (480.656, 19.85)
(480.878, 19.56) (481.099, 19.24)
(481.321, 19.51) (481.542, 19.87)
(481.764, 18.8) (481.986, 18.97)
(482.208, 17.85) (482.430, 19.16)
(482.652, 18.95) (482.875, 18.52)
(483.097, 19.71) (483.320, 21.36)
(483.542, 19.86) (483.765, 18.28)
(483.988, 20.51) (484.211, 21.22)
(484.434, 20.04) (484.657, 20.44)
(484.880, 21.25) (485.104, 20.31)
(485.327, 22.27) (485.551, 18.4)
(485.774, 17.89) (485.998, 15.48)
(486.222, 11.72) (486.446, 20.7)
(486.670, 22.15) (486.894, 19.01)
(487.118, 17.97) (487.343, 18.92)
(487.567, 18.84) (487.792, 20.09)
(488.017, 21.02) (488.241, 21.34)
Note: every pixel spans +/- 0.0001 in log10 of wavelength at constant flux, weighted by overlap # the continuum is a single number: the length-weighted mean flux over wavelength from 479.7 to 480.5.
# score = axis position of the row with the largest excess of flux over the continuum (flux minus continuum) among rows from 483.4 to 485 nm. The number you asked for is 484.880 nm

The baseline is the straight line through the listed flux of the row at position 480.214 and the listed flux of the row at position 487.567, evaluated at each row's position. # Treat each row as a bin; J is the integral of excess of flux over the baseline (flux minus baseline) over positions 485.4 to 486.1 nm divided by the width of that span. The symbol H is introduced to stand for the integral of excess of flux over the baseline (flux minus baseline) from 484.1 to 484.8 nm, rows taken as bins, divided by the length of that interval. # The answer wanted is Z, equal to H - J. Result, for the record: 2.8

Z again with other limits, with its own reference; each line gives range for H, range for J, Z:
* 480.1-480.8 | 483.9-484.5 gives -1.5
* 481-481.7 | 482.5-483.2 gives 0.1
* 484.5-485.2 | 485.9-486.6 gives 4.0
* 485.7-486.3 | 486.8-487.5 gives -3.8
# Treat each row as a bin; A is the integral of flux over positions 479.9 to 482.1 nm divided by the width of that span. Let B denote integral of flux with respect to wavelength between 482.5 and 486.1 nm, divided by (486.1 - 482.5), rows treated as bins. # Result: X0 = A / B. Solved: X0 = 0.99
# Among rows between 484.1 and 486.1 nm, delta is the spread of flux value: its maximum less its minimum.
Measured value 7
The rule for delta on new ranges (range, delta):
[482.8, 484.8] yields 3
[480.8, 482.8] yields 2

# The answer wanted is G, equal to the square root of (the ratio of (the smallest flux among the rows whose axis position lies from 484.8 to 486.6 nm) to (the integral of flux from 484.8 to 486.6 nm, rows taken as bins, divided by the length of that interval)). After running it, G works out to 0.80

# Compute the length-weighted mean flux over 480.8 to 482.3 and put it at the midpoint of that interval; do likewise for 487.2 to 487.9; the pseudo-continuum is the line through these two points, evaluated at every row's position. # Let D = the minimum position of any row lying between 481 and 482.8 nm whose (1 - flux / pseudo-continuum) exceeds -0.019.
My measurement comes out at 481.099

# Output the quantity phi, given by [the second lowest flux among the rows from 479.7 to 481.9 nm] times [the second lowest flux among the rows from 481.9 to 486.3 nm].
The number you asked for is 298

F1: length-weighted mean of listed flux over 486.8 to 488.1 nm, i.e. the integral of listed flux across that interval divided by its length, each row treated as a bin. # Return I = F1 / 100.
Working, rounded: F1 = 19.27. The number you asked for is 0.1927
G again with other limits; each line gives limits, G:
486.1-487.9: 0.79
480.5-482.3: 0.96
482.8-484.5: 0.96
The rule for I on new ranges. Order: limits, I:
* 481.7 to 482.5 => 0.1867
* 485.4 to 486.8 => 0.1787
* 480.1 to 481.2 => 0.1974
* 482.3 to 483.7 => 0.1953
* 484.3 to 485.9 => 0.2006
